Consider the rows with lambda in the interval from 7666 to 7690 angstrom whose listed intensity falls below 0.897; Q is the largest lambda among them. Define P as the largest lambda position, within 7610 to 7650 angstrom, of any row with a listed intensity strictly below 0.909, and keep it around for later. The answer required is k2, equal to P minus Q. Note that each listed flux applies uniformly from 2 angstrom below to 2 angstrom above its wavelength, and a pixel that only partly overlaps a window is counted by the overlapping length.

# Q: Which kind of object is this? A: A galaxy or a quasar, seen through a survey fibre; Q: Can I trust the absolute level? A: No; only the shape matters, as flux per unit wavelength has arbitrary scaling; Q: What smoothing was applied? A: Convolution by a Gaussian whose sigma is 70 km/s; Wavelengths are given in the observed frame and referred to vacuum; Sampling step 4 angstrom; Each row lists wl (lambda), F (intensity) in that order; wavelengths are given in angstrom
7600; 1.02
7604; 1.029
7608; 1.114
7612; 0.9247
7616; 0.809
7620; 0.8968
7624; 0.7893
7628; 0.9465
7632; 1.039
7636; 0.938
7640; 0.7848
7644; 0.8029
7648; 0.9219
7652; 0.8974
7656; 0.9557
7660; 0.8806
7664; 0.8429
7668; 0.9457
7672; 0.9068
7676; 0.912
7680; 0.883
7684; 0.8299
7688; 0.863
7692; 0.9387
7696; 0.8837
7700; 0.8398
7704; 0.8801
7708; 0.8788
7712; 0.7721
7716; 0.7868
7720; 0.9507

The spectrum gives -44 angstrom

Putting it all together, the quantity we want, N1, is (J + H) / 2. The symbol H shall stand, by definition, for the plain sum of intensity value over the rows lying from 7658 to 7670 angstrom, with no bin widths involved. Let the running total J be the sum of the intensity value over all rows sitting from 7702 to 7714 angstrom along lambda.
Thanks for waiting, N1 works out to 2.60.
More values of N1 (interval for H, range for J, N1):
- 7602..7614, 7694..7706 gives 2.84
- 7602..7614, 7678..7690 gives 2.82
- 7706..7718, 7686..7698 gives 2.56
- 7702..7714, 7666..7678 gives 2.65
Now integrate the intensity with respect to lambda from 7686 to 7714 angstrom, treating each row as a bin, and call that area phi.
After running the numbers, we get 24.2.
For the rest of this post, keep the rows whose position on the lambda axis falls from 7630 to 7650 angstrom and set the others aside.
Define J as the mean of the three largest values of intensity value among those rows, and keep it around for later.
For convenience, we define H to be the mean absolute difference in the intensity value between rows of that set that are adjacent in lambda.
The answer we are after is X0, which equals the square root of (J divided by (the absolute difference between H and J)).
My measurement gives 1.05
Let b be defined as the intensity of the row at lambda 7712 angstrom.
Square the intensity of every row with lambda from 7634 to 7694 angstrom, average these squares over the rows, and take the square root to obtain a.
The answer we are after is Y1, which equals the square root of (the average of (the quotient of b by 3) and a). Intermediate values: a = 0.888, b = 0.7721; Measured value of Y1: 0.757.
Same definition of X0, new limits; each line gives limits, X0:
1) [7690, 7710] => 1.02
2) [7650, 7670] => 1.04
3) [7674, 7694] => 1.03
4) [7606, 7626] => 1.07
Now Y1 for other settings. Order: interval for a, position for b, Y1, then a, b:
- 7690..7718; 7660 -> 0.758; 0.856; 0.8806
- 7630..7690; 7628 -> 0.778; 0.896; 0.9465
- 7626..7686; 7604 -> 0.789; 0.901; 1.029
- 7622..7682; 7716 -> 0.762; 0.899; 0.7868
